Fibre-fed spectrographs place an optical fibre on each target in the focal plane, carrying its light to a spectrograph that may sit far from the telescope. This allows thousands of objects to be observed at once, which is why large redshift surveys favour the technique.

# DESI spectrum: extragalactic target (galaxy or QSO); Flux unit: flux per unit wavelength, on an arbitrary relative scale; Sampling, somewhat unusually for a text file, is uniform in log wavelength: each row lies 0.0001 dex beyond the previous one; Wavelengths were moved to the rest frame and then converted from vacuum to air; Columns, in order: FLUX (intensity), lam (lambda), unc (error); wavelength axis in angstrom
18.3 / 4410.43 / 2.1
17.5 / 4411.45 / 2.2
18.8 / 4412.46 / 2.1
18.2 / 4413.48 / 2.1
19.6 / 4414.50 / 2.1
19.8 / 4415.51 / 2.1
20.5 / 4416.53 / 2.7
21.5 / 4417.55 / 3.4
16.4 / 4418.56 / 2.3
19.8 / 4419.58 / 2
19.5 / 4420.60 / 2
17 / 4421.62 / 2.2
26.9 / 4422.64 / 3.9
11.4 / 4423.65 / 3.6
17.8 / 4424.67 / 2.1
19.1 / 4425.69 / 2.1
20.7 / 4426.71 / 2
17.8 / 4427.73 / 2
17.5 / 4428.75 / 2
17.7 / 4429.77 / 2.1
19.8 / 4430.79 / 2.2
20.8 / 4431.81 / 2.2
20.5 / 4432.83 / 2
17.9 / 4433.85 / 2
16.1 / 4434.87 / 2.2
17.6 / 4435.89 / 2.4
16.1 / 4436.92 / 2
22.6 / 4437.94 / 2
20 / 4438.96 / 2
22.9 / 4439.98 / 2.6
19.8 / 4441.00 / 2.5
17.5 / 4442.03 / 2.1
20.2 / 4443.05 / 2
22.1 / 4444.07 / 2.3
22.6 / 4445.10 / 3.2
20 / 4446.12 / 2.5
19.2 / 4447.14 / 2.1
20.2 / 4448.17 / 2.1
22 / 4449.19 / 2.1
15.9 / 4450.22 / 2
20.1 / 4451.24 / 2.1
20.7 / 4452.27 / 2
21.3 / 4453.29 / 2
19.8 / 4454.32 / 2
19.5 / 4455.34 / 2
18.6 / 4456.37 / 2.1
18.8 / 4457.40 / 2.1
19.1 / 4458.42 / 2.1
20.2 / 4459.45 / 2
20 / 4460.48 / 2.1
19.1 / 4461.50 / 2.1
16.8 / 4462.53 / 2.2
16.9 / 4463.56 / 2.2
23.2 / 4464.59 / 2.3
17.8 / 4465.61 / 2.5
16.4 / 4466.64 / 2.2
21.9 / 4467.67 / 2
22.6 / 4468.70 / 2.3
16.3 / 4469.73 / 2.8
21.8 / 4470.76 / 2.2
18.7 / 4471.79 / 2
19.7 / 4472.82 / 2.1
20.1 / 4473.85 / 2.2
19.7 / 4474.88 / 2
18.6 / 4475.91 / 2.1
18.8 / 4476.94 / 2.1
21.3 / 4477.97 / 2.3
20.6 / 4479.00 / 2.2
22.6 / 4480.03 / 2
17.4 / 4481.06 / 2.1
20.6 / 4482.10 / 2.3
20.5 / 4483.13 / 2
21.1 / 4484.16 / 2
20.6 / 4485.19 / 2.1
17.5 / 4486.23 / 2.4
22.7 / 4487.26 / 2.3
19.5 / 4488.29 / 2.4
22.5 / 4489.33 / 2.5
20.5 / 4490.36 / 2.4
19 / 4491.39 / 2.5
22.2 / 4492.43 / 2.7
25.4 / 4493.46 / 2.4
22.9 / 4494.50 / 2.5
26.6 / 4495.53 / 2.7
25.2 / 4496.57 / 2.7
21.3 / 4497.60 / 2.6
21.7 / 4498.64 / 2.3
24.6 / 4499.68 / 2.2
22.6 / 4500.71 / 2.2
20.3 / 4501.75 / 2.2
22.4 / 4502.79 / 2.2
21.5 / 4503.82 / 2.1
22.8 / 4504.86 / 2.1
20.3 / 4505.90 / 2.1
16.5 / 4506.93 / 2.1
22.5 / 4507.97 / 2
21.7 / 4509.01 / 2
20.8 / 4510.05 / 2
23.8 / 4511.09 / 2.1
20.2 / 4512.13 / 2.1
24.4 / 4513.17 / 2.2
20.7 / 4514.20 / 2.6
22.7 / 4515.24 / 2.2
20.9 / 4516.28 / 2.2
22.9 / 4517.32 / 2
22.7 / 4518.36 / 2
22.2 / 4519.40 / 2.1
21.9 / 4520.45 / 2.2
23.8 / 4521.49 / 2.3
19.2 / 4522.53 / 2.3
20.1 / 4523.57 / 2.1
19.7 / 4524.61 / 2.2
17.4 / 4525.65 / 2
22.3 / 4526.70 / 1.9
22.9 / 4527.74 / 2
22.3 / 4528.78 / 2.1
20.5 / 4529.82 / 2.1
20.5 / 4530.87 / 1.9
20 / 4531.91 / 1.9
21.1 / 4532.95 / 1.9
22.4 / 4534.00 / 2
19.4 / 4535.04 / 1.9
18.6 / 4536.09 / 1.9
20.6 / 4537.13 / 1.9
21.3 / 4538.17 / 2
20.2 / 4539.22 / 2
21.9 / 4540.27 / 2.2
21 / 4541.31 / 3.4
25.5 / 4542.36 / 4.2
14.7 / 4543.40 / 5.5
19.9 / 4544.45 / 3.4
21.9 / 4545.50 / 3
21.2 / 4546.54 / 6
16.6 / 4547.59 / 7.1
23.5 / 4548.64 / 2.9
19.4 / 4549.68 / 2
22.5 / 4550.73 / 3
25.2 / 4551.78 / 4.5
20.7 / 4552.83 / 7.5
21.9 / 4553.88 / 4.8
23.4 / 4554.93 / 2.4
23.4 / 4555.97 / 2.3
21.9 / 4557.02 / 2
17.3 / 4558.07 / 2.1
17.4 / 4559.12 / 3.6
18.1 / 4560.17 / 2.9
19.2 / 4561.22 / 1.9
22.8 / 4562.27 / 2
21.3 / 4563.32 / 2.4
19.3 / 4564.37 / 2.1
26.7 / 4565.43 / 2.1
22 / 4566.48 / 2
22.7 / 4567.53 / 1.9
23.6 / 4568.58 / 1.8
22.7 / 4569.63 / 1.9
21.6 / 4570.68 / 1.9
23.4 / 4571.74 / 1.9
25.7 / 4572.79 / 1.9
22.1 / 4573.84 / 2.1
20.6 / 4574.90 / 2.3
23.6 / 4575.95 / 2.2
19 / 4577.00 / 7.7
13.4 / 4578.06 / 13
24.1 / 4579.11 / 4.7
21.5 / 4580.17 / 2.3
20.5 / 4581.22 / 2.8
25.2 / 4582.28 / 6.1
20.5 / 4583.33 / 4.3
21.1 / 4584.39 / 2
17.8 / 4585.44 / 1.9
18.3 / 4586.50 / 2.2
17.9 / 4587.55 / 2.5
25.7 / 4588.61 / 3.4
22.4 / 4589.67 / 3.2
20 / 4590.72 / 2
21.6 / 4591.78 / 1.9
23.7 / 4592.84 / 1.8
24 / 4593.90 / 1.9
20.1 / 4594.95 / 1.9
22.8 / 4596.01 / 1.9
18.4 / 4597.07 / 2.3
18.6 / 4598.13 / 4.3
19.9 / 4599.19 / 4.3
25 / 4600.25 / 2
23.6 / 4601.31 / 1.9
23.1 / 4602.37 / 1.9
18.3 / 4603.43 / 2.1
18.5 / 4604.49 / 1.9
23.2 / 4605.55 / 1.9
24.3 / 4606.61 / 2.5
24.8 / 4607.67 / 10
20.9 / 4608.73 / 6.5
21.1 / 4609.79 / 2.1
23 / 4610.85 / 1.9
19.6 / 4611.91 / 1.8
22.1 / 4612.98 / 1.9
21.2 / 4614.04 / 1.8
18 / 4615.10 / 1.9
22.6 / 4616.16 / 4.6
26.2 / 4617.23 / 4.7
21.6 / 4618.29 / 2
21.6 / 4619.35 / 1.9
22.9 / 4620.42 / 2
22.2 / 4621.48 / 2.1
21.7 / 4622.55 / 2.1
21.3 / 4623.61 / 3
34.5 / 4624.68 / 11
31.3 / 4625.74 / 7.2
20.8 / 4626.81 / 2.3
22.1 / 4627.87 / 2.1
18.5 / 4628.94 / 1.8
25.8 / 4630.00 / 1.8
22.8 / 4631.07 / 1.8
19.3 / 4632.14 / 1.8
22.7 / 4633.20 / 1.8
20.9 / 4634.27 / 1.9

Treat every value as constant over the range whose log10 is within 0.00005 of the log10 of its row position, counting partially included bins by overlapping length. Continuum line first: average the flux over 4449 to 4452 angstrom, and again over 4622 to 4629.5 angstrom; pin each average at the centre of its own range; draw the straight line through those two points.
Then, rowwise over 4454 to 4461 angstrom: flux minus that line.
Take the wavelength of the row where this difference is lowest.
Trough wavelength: 4456.37 angstrom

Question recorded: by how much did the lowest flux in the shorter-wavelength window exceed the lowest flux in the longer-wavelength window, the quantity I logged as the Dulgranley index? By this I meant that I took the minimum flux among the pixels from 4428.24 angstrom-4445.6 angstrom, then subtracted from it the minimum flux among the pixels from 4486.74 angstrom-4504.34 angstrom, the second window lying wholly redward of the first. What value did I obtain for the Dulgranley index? -3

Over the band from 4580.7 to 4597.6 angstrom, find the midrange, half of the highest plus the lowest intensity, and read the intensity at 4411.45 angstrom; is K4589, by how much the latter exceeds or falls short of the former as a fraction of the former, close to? -0.20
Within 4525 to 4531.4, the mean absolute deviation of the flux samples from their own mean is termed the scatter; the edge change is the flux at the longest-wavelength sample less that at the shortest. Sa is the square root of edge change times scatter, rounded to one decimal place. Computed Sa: 2.2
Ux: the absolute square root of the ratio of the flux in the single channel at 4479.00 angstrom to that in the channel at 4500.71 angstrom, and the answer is 0.95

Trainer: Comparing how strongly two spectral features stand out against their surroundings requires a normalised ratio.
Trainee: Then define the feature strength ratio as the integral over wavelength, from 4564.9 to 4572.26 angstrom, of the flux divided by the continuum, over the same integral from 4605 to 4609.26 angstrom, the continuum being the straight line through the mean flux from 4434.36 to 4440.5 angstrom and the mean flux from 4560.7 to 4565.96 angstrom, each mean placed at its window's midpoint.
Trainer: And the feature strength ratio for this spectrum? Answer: 1.79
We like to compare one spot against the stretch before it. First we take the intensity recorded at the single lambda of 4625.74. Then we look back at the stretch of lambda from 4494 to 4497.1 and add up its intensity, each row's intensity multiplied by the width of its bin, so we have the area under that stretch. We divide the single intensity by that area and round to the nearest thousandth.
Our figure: 0.405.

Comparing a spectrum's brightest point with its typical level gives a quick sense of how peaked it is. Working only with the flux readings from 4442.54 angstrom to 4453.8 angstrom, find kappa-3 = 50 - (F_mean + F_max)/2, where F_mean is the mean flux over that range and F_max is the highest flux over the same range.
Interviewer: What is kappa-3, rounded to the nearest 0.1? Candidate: 28.5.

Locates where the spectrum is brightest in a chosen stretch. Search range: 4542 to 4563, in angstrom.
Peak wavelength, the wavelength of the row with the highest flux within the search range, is 4542.36 angstrom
